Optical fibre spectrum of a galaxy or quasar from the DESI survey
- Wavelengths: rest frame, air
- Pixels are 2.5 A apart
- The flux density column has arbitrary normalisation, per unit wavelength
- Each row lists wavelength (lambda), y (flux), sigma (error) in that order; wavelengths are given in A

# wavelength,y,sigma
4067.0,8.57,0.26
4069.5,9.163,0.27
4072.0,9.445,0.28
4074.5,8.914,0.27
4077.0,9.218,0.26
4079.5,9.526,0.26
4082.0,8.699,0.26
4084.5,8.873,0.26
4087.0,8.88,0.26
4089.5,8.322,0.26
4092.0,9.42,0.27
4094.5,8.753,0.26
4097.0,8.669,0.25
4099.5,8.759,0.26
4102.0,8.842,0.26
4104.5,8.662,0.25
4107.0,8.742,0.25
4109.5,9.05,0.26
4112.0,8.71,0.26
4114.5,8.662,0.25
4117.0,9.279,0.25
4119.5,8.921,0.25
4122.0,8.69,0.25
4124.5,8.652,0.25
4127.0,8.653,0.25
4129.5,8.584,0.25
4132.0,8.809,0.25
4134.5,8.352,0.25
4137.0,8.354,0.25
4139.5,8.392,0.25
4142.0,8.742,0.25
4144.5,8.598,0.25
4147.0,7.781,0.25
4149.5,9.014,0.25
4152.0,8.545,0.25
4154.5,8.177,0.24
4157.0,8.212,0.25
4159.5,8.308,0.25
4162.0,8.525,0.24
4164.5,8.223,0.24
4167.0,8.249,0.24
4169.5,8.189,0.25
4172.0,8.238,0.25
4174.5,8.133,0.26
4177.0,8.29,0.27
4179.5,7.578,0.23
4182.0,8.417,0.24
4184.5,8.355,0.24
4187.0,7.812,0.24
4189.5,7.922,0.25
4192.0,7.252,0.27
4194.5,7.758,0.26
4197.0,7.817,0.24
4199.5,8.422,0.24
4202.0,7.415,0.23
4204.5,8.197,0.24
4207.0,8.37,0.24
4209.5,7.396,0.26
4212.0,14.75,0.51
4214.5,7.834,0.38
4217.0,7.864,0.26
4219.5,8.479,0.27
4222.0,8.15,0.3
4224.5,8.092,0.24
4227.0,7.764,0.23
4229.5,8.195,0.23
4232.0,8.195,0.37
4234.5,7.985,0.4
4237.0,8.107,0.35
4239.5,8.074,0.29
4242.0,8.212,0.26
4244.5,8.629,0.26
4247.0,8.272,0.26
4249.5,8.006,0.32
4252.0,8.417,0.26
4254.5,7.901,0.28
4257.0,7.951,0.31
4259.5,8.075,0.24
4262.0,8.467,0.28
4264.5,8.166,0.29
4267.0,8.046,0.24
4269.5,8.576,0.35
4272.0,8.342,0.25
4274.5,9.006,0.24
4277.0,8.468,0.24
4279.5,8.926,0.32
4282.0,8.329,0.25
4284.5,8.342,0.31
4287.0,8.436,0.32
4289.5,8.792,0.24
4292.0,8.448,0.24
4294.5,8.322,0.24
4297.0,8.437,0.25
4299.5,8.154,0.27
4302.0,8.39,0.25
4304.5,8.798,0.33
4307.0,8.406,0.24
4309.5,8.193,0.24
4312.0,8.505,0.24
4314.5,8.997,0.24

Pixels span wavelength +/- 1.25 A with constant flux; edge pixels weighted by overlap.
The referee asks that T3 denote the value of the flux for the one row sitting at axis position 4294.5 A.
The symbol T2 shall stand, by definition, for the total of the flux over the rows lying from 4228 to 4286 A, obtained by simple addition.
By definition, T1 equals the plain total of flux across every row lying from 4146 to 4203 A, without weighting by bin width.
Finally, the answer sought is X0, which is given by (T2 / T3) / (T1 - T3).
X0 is 0.129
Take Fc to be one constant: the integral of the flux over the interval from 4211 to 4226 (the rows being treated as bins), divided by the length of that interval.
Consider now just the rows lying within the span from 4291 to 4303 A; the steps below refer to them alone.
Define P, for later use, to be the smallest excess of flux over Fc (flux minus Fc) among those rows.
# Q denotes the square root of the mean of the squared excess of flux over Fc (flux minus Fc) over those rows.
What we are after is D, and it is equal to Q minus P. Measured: 1.66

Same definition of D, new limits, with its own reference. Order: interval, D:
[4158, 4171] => 1.68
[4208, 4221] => 4.45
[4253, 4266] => 2.16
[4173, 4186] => 2.47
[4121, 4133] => 0.90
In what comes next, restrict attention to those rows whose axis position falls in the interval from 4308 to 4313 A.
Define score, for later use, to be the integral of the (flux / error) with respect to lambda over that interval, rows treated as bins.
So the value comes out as 174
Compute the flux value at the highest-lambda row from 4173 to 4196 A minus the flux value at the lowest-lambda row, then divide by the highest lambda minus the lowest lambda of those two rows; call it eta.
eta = -0.019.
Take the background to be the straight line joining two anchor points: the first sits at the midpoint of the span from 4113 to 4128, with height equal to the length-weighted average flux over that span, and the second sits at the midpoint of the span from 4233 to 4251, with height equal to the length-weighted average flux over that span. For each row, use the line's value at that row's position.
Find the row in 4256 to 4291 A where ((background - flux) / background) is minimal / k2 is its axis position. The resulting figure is 4274.5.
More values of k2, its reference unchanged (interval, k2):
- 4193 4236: 4212.0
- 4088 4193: 4092.0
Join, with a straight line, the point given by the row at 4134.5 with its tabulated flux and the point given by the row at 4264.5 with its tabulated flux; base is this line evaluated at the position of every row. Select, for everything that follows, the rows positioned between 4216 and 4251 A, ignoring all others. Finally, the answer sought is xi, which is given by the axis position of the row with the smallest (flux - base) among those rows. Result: 4227.0 A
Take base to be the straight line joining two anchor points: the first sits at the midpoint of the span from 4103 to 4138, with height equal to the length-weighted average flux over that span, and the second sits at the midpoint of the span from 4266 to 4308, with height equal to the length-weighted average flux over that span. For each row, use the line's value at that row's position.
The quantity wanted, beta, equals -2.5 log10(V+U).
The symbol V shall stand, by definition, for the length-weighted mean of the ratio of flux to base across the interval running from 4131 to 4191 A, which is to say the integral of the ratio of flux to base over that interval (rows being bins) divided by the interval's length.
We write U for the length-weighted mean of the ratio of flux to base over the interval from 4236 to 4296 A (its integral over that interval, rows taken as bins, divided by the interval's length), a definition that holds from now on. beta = -0.718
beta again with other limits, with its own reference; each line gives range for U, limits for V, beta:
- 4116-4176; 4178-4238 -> -0.717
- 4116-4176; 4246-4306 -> -0.731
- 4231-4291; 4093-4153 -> -0.737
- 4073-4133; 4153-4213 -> -0.738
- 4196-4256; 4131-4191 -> -0.715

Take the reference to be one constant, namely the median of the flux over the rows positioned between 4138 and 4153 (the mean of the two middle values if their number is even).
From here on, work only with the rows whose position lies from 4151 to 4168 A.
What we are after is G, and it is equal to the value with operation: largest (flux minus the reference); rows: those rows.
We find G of -0.03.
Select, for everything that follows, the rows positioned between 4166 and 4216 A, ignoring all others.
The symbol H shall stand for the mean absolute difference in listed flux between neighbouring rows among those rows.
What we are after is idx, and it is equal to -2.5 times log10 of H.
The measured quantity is -0.1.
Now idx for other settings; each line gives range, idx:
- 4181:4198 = 1.2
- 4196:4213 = -0.6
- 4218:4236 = 1.6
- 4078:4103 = 1.0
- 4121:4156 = 1.2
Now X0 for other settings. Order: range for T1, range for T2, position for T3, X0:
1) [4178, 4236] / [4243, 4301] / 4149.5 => 0.118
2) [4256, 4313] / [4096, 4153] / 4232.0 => 0.131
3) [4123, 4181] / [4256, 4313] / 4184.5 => 0.126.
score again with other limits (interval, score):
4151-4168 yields 579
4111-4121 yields 353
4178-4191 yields 432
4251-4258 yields 201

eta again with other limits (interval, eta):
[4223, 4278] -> 0.007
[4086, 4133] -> -0.002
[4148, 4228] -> -0.016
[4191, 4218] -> 0.024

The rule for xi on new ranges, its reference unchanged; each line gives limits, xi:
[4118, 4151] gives 4147.0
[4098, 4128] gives 4104.5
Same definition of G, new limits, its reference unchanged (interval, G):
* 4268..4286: 0.43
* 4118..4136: 0.35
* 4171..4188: -0.15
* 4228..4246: 0.06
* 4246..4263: -0.10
